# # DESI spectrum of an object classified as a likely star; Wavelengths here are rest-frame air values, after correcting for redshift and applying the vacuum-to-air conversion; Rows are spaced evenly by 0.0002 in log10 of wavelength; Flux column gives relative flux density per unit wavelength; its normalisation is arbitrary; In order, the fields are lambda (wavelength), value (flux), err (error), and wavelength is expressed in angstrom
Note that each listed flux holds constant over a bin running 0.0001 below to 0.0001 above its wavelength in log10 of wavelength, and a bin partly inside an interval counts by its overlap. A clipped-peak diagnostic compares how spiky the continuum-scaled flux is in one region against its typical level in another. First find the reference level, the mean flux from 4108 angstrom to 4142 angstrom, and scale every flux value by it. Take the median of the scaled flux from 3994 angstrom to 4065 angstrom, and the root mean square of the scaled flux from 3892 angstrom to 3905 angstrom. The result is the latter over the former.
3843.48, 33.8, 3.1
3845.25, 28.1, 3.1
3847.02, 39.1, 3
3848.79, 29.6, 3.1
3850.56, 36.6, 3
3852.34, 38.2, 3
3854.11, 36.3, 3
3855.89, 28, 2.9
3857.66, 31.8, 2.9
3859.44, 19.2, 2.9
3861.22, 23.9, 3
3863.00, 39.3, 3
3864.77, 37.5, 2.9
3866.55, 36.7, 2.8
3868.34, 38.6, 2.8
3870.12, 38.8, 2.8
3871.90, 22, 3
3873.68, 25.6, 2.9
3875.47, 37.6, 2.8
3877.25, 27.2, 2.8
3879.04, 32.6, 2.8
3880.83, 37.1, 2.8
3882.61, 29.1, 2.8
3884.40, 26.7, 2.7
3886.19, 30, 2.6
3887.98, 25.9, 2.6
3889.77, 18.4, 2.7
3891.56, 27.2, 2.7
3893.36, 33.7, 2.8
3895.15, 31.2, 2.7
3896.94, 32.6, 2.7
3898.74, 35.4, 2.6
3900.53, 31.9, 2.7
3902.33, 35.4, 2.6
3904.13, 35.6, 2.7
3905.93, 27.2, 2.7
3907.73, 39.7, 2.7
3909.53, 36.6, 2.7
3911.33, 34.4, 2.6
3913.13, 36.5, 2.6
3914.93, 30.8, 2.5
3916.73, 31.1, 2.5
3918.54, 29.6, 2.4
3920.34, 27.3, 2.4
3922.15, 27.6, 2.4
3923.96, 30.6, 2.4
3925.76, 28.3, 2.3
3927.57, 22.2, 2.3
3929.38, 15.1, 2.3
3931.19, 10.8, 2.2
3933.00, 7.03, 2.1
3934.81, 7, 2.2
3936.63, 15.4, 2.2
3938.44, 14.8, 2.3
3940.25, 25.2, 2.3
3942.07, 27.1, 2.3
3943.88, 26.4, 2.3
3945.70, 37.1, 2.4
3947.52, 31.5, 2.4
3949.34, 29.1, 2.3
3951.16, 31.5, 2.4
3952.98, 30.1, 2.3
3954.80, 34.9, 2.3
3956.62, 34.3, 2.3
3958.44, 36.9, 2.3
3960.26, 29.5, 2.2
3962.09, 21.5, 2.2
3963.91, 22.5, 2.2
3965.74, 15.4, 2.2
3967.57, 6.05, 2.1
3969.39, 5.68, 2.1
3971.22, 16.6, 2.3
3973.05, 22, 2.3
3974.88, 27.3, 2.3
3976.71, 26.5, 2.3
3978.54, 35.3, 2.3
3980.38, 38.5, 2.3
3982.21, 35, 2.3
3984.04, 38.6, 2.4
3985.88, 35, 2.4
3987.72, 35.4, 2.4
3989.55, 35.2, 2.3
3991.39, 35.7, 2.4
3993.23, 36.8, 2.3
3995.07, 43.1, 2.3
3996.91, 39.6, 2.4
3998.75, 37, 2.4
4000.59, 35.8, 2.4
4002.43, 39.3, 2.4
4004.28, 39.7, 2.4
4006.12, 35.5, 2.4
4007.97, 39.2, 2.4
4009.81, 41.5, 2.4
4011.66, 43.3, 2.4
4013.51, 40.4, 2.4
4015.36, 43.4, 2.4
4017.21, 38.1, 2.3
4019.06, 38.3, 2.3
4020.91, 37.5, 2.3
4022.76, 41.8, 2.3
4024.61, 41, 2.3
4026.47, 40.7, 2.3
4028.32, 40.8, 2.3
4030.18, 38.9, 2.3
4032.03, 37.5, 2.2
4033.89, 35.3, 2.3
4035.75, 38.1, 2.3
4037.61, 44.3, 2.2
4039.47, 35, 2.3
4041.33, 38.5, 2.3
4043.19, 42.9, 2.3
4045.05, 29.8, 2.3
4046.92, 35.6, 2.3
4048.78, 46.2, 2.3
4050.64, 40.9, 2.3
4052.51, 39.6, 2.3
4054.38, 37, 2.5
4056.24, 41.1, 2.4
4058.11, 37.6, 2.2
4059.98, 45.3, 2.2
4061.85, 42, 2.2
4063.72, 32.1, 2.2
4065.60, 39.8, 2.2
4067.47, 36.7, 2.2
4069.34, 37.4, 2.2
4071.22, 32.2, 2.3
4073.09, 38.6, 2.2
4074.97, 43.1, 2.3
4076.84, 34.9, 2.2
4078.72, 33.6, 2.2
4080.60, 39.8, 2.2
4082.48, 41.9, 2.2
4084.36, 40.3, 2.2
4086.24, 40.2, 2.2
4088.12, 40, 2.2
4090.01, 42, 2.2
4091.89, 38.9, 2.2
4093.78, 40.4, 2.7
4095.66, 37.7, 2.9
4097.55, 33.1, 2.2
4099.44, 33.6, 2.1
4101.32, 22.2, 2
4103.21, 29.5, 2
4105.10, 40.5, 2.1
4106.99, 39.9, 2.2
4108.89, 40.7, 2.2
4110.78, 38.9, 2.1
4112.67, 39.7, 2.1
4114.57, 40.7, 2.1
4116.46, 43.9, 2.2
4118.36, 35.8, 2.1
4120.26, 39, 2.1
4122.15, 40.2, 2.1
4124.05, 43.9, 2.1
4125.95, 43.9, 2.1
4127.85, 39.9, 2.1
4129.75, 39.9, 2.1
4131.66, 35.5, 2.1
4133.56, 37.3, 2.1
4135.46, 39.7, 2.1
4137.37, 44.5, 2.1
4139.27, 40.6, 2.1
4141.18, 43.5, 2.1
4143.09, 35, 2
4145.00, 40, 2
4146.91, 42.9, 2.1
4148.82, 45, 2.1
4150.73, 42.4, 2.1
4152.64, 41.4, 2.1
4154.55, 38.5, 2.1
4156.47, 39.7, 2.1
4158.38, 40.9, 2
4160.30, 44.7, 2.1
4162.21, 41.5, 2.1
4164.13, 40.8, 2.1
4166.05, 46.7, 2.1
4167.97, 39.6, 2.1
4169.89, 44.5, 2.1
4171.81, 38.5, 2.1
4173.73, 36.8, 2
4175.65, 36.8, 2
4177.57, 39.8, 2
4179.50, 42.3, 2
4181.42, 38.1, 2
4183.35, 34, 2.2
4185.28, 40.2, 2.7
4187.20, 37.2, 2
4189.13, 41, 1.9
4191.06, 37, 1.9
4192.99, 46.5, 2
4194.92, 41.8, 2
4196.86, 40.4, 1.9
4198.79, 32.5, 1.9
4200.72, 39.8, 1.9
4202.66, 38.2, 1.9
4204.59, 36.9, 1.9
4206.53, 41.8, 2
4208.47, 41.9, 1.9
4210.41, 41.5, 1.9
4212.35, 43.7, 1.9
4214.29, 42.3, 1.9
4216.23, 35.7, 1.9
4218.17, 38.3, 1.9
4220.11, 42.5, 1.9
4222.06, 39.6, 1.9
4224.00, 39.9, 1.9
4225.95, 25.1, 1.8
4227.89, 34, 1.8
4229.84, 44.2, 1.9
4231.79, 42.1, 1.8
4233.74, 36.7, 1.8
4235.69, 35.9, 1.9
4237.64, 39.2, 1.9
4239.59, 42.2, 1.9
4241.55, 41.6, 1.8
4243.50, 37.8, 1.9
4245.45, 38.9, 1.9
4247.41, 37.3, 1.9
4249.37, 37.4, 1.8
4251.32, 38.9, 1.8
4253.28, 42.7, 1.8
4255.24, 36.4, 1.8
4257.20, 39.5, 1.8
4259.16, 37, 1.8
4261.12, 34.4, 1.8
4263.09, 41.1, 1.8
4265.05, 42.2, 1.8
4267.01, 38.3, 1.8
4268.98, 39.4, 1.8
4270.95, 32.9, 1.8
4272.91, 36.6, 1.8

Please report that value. 0.85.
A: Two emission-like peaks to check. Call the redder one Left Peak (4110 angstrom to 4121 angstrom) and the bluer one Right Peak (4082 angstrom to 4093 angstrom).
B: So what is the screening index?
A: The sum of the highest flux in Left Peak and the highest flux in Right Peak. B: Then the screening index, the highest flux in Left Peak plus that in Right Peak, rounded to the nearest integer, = 86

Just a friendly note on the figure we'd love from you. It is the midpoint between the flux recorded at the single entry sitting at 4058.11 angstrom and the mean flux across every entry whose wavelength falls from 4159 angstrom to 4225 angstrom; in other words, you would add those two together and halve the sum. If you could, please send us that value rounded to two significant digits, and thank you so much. 39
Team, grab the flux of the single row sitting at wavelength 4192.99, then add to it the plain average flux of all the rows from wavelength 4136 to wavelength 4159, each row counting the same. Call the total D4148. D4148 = 88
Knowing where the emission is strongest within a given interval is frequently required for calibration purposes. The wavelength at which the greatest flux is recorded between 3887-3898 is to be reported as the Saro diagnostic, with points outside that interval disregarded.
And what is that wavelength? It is 3893.36 angstrom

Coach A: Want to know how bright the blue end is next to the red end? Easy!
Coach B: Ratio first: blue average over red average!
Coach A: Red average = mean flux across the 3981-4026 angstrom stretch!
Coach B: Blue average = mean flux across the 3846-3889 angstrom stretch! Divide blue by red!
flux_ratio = 0.83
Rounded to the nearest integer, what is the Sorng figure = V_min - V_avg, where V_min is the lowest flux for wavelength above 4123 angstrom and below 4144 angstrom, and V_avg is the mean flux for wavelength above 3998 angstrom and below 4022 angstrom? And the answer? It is -4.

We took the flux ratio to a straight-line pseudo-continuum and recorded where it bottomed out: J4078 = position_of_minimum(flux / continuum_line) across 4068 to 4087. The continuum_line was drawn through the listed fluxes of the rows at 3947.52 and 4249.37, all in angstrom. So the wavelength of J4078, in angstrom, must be 4071.22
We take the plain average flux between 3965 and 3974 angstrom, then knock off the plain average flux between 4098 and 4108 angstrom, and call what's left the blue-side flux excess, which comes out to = -20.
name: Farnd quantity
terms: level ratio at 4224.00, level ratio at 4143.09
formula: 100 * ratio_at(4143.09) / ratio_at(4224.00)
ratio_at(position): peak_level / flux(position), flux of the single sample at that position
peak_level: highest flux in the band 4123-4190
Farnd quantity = 114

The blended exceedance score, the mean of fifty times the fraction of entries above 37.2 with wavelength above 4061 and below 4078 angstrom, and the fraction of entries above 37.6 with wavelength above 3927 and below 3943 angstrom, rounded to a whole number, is 14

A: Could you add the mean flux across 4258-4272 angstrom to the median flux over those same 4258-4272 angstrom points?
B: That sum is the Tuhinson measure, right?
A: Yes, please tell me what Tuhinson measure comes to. 76.2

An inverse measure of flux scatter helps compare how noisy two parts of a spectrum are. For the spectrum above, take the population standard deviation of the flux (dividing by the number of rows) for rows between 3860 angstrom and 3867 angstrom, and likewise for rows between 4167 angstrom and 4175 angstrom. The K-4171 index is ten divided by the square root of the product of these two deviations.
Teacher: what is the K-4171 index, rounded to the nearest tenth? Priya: 2.4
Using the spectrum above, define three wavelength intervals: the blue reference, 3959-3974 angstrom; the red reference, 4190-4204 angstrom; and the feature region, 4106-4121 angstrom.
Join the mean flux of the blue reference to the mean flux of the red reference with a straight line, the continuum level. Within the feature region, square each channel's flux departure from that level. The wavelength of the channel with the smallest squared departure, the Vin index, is 4118.36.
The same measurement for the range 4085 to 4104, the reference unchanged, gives 4103.21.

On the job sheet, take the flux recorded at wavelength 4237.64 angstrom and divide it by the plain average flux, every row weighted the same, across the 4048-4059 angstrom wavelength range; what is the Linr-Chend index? 0.97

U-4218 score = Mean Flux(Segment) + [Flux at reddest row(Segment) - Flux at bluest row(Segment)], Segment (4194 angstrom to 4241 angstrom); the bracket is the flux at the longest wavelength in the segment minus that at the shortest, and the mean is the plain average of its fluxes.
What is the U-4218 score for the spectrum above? 39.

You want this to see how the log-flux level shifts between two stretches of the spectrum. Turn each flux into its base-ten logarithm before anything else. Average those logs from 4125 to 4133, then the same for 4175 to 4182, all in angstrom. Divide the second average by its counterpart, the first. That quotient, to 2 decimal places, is 1.00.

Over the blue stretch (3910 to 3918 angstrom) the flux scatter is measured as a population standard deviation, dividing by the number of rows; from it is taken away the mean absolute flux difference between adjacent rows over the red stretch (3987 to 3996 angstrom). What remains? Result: 0.3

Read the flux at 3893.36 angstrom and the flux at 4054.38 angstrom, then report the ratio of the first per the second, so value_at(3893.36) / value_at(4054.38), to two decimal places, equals 0.91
